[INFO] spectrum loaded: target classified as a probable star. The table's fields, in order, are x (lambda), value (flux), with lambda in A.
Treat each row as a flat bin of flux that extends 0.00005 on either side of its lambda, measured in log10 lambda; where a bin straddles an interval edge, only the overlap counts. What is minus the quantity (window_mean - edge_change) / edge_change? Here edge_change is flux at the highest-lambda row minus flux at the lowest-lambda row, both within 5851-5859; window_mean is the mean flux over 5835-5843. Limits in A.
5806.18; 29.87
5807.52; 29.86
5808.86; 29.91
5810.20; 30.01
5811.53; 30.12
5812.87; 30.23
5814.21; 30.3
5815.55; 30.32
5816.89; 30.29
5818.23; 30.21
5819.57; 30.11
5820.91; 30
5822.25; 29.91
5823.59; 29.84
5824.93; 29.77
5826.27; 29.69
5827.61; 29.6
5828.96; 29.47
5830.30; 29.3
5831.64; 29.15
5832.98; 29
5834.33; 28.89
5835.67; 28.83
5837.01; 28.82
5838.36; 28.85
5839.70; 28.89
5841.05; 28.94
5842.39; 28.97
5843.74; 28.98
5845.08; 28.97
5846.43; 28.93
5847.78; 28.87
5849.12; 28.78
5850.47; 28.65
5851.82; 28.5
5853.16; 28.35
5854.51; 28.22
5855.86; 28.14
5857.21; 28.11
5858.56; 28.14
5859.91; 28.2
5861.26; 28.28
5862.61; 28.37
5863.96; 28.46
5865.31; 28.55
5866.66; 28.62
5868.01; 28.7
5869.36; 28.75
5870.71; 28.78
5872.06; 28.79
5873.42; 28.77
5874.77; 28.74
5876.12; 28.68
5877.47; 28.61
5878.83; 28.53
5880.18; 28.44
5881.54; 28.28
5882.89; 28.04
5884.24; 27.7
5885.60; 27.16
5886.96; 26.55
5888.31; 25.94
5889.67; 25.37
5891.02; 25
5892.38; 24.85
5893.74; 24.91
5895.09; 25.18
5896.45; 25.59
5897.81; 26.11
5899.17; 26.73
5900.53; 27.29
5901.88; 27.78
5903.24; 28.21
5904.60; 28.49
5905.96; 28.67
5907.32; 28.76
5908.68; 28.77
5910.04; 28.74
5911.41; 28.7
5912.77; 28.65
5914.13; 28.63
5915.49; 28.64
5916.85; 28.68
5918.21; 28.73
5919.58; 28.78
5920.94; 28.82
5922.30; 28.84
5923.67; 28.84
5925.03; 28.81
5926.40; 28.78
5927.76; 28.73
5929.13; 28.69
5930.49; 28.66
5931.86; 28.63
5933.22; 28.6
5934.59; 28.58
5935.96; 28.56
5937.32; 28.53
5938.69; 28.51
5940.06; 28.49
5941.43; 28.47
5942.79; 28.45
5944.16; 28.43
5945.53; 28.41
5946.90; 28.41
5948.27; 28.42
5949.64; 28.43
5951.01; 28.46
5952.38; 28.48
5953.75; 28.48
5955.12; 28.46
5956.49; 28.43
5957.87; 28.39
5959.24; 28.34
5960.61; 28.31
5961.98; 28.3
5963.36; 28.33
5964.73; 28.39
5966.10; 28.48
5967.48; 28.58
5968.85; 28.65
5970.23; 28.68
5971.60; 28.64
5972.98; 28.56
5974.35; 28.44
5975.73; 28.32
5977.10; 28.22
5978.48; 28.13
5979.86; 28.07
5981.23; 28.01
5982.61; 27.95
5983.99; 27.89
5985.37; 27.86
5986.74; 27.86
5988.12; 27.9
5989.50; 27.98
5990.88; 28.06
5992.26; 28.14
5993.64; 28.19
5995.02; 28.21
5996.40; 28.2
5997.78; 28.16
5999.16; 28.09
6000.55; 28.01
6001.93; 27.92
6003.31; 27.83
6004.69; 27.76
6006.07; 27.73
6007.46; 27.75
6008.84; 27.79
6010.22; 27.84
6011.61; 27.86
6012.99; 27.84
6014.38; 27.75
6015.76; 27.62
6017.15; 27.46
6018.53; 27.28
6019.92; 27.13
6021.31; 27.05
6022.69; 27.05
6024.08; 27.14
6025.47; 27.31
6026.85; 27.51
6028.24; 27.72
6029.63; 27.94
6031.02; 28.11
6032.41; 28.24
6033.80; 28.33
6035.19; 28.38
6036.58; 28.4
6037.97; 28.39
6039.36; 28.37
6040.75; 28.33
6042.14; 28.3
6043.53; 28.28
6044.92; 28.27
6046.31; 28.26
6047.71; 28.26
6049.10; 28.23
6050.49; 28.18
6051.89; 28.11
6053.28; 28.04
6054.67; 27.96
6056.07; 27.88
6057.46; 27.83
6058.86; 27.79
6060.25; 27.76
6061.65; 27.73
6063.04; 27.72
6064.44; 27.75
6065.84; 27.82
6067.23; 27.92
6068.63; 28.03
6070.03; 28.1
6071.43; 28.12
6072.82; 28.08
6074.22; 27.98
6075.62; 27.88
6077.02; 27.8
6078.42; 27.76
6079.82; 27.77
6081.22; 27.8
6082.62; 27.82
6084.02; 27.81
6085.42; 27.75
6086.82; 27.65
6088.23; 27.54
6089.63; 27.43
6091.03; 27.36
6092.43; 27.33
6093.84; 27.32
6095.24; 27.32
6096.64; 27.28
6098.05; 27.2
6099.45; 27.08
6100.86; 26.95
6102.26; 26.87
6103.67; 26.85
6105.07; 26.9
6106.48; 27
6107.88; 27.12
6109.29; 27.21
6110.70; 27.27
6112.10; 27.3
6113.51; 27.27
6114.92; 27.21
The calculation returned 81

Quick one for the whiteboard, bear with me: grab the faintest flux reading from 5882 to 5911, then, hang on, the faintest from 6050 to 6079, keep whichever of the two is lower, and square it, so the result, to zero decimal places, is 618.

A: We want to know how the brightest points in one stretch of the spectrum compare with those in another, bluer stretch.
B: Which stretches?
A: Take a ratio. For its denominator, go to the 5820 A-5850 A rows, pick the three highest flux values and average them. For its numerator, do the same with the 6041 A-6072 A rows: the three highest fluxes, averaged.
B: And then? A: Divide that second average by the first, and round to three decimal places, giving 0.945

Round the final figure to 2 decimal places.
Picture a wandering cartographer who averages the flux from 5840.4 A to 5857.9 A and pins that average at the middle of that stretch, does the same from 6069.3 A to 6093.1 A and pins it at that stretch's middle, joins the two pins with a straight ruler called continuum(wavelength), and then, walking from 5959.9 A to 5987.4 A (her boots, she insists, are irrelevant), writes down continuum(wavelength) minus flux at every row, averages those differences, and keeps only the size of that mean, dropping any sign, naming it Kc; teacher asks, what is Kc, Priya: 0.11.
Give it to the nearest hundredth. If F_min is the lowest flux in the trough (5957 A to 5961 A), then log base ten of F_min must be 1.45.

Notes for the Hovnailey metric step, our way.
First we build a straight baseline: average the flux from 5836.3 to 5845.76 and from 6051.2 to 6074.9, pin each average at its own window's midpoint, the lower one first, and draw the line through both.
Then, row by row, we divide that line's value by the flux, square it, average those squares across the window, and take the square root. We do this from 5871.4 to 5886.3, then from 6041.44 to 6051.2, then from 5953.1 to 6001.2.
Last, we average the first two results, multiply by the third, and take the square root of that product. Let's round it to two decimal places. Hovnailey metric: 1.00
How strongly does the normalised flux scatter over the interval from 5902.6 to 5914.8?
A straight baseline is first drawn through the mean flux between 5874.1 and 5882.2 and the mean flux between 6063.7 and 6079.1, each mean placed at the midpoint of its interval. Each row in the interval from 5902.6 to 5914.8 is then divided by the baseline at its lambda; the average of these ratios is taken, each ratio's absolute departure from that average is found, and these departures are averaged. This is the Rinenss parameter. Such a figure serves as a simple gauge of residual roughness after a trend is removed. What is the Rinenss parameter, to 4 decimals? 0.0045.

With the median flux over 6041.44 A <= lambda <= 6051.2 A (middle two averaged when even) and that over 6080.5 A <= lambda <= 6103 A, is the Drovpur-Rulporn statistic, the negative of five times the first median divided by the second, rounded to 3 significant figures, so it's -5.17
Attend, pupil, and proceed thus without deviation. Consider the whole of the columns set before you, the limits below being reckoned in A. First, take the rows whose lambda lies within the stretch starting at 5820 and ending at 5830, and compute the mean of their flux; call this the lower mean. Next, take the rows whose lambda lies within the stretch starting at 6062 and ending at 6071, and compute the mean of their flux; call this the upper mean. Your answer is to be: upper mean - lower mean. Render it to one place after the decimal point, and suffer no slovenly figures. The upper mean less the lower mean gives -1.9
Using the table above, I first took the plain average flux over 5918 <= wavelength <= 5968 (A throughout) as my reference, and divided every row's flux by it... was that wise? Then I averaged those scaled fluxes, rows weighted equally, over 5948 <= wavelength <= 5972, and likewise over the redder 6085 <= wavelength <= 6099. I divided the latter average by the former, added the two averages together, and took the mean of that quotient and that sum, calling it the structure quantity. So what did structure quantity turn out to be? 1.46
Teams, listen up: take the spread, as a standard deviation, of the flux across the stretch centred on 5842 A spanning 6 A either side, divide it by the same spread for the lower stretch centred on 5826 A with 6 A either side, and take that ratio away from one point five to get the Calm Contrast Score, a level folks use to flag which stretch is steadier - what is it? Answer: 1.3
